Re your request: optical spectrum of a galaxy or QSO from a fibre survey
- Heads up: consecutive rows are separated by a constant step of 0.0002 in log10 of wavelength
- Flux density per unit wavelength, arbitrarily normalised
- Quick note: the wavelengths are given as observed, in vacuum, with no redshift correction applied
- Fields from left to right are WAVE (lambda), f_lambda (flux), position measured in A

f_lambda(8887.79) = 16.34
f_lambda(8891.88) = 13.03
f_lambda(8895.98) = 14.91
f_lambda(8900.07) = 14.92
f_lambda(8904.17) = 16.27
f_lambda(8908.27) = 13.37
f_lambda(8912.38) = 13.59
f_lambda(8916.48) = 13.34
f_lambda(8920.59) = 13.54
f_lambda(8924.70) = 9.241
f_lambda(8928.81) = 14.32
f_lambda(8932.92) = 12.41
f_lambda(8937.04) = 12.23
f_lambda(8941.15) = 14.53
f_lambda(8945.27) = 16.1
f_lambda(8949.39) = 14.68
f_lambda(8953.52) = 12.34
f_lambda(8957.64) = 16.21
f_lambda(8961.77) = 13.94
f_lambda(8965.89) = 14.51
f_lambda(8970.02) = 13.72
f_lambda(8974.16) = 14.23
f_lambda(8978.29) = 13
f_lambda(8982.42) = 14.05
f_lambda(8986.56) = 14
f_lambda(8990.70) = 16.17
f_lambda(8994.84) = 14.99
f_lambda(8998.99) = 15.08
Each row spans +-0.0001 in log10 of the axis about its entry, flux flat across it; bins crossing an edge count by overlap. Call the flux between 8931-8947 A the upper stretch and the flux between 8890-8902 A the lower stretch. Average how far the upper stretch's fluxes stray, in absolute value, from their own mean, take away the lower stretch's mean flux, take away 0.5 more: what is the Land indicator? -13.3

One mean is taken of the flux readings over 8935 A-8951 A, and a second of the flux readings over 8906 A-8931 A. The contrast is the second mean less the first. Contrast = -1.5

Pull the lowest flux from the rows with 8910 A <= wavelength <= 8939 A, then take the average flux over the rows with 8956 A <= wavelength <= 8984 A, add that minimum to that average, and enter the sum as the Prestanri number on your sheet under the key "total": 23.5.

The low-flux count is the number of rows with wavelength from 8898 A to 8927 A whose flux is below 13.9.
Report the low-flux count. 5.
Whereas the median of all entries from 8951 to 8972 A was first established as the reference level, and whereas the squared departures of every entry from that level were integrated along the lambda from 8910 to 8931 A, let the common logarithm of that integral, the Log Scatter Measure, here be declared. 2.0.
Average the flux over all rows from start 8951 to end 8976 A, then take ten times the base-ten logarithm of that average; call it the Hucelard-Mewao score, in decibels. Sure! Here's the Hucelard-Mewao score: 11.5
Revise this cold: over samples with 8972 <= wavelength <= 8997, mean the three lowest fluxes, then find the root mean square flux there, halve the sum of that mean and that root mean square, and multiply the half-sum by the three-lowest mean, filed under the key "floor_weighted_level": 192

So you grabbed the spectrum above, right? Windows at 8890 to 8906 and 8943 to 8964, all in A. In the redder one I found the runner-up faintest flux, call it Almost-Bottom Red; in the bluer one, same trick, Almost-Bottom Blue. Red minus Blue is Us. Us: -1.0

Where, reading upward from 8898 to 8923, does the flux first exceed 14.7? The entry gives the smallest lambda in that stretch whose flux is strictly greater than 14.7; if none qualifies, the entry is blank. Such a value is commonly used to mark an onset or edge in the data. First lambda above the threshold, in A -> 8900.07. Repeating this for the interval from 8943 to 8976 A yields 8945.27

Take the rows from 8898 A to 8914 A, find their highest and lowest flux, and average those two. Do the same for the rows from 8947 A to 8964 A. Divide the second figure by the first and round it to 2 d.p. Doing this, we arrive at 0.96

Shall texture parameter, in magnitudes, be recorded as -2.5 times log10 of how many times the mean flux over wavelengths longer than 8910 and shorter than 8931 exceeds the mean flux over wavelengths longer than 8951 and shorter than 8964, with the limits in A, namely 0.11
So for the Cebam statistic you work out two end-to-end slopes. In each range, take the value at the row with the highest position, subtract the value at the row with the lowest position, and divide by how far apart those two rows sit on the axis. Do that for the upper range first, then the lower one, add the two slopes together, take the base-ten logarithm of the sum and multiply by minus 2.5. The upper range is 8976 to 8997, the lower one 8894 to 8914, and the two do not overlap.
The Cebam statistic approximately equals 3.5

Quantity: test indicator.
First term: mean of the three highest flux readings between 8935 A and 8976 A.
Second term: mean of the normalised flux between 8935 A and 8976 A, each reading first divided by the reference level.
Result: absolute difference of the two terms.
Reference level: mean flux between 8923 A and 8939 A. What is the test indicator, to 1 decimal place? 14.5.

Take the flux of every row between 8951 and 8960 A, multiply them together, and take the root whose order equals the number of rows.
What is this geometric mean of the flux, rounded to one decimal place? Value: 14.1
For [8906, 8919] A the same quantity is 13.4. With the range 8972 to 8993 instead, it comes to 14.3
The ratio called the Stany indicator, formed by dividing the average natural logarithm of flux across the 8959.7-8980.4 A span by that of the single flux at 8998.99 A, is 0.97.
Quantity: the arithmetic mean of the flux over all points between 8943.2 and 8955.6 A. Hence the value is 14.4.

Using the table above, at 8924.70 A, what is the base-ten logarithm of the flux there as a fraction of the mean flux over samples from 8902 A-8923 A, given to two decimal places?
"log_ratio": -0.18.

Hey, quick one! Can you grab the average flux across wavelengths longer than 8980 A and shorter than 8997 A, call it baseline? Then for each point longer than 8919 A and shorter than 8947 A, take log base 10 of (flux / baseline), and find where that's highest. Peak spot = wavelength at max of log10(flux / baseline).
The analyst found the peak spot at 8945.27 A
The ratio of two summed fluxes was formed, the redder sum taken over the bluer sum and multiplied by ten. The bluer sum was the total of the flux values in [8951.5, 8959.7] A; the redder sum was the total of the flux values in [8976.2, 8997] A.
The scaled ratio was 25.3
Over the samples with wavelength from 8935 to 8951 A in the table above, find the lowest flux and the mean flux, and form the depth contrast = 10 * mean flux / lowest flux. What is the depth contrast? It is 11.8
